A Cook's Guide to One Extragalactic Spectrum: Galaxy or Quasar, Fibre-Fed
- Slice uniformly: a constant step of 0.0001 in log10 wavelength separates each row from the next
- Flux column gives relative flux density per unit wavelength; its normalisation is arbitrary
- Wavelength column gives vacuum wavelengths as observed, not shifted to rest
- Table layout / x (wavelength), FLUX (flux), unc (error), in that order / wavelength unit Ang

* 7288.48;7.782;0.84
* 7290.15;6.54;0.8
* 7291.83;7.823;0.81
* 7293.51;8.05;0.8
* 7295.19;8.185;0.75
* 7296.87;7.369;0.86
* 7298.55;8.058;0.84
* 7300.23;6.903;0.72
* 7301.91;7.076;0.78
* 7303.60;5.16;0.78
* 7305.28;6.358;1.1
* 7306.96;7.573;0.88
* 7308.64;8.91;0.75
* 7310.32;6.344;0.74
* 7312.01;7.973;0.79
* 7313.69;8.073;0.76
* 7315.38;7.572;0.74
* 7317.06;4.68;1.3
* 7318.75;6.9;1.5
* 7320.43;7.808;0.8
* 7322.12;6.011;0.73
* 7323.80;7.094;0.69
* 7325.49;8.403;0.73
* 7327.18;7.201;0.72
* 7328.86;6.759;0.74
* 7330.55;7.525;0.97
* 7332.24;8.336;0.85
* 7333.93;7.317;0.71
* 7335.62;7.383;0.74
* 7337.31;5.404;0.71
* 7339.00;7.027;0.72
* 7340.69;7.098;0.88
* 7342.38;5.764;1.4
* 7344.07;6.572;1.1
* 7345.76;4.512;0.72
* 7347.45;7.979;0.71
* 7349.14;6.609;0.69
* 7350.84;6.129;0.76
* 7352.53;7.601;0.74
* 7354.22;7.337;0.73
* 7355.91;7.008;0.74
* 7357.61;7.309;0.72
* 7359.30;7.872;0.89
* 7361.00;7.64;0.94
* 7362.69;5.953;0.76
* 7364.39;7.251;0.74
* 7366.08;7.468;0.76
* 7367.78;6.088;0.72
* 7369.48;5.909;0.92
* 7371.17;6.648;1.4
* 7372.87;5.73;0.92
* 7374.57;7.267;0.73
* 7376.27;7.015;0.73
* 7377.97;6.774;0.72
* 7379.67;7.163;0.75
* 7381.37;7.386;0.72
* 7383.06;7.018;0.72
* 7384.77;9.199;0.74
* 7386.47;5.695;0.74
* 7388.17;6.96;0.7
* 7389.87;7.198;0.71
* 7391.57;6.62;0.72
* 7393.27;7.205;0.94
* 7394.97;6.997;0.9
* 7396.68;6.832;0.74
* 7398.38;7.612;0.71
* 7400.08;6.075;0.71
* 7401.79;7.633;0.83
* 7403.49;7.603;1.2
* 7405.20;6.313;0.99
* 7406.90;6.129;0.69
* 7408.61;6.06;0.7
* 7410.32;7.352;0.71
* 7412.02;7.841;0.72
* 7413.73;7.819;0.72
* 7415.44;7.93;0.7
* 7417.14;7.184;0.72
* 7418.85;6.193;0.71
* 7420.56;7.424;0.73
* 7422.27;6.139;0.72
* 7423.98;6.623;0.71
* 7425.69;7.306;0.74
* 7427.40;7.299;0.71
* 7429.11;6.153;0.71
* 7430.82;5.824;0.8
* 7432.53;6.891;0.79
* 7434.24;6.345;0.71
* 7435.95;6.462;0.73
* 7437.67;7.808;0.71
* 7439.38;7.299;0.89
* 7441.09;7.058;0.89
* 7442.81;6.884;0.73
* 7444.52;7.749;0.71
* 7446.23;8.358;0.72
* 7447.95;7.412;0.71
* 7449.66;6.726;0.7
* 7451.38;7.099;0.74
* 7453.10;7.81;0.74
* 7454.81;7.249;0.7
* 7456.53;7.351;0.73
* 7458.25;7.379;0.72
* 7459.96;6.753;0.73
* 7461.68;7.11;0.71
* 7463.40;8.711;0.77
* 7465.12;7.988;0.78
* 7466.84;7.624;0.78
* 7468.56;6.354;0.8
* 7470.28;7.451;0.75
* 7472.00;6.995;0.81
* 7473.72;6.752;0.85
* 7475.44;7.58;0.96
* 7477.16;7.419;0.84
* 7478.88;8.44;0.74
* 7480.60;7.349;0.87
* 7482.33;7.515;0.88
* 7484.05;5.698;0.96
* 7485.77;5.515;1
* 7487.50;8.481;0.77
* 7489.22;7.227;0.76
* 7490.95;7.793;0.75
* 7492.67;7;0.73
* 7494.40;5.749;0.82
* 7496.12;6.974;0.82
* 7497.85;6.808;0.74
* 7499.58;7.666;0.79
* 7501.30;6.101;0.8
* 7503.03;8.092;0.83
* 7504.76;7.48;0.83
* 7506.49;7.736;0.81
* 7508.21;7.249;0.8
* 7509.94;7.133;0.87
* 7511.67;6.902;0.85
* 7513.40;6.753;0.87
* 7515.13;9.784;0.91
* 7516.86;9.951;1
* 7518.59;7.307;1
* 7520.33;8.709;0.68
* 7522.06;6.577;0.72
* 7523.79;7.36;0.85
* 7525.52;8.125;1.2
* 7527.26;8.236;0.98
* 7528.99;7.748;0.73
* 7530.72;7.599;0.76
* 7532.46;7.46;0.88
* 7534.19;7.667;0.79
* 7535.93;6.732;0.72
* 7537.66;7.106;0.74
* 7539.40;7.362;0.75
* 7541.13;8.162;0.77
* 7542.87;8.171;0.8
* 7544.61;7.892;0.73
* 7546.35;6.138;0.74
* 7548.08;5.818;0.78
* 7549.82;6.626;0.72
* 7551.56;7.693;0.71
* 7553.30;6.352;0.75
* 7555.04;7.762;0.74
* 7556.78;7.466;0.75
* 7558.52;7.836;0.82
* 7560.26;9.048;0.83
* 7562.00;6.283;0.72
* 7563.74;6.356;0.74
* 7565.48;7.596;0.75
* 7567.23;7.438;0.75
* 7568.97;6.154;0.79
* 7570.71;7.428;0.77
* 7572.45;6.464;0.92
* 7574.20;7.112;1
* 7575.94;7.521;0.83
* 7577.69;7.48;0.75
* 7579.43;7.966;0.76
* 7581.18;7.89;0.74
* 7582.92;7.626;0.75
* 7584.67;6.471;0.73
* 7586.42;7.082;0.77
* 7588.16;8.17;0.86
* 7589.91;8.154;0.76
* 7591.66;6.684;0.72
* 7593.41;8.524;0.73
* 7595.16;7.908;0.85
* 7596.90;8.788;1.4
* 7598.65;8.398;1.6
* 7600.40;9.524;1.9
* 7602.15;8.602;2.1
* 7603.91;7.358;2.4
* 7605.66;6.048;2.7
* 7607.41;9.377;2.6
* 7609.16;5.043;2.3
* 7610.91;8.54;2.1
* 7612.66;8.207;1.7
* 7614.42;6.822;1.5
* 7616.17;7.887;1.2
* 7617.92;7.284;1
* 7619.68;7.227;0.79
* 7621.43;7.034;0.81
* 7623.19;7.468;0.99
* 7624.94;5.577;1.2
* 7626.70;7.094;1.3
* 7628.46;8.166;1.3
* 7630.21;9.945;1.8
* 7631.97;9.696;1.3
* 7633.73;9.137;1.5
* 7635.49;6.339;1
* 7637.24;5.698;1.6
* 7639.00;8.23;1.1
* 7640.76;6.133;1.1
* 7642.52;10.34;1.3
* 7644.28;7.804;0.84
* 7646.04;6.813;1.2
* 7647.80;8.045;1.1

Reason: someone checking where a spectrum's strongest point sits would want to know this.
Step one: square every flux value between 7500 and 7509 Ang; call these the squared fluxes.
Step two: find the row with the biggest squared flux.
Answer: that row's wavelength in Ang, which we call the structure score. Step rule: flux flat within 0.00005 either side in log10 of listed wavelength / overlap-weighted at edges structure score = 7503.03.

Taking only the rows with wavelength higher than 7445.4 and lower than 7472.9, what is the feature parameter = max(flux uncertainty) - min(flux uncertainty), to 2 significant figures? 0.11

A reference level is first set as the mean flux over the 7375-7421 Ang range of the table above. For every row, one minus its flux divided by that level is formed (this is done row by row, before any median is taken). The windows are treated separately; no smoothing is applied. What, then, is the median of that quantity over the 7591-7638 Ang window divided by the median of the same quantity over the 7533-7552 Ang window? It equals 2.9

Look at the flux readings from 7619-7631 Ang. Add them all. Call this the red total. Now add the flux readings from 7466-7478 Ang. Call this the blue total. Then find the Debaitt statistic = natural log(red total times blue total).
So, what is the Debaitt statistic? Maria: 7.88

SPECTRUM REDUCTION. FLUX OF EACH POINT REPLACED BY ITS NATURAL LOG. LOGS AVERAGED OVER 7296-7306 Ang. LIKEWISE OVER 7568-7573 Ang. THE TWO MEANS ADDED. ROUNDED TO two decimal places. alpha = 3.81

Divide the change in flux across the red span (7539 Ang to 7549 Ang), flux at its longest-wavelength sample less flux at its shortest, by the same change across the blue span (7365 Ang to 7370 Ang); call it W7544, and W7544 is 1.0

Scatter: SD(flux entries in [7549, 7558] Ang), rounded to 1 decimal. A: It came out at 0.6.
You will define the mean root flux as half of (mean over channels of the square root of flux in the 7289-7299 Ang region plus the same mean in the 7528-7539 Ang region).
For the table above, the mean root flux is 2.74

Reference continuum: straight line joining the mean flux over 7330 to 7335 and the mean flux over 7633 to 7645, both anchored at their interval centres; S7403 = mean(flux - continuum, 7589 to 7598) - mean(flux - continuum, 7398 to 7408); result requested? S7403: 1.2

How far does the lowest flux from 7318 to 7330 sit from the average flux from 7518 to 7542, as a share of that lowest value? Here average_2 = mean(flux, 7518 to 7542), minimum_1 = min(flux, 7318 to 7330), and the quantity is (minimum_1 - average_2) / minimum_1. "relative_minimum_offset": -0.26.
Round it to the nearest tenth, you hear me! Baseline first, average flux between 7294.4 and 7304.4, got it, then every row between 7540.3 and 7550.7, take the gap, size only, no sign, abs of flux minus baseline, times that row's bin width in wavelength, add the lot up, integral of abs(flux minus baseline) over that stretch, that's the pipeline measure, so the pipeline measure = 9.8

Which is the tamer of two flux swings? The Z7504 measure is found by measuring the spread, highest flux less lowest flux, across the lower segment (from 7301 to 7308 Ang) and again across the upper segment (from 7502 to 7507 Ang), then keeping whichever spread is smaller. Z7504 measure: 0.61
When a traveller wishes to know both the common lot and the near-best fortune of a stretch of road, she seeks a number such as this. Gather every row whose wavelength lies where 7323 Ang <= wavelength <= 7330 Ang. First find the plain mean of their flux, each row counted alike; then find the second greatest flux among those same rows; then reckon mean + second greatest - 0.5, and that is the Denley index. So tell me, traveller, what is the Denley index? 14.1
